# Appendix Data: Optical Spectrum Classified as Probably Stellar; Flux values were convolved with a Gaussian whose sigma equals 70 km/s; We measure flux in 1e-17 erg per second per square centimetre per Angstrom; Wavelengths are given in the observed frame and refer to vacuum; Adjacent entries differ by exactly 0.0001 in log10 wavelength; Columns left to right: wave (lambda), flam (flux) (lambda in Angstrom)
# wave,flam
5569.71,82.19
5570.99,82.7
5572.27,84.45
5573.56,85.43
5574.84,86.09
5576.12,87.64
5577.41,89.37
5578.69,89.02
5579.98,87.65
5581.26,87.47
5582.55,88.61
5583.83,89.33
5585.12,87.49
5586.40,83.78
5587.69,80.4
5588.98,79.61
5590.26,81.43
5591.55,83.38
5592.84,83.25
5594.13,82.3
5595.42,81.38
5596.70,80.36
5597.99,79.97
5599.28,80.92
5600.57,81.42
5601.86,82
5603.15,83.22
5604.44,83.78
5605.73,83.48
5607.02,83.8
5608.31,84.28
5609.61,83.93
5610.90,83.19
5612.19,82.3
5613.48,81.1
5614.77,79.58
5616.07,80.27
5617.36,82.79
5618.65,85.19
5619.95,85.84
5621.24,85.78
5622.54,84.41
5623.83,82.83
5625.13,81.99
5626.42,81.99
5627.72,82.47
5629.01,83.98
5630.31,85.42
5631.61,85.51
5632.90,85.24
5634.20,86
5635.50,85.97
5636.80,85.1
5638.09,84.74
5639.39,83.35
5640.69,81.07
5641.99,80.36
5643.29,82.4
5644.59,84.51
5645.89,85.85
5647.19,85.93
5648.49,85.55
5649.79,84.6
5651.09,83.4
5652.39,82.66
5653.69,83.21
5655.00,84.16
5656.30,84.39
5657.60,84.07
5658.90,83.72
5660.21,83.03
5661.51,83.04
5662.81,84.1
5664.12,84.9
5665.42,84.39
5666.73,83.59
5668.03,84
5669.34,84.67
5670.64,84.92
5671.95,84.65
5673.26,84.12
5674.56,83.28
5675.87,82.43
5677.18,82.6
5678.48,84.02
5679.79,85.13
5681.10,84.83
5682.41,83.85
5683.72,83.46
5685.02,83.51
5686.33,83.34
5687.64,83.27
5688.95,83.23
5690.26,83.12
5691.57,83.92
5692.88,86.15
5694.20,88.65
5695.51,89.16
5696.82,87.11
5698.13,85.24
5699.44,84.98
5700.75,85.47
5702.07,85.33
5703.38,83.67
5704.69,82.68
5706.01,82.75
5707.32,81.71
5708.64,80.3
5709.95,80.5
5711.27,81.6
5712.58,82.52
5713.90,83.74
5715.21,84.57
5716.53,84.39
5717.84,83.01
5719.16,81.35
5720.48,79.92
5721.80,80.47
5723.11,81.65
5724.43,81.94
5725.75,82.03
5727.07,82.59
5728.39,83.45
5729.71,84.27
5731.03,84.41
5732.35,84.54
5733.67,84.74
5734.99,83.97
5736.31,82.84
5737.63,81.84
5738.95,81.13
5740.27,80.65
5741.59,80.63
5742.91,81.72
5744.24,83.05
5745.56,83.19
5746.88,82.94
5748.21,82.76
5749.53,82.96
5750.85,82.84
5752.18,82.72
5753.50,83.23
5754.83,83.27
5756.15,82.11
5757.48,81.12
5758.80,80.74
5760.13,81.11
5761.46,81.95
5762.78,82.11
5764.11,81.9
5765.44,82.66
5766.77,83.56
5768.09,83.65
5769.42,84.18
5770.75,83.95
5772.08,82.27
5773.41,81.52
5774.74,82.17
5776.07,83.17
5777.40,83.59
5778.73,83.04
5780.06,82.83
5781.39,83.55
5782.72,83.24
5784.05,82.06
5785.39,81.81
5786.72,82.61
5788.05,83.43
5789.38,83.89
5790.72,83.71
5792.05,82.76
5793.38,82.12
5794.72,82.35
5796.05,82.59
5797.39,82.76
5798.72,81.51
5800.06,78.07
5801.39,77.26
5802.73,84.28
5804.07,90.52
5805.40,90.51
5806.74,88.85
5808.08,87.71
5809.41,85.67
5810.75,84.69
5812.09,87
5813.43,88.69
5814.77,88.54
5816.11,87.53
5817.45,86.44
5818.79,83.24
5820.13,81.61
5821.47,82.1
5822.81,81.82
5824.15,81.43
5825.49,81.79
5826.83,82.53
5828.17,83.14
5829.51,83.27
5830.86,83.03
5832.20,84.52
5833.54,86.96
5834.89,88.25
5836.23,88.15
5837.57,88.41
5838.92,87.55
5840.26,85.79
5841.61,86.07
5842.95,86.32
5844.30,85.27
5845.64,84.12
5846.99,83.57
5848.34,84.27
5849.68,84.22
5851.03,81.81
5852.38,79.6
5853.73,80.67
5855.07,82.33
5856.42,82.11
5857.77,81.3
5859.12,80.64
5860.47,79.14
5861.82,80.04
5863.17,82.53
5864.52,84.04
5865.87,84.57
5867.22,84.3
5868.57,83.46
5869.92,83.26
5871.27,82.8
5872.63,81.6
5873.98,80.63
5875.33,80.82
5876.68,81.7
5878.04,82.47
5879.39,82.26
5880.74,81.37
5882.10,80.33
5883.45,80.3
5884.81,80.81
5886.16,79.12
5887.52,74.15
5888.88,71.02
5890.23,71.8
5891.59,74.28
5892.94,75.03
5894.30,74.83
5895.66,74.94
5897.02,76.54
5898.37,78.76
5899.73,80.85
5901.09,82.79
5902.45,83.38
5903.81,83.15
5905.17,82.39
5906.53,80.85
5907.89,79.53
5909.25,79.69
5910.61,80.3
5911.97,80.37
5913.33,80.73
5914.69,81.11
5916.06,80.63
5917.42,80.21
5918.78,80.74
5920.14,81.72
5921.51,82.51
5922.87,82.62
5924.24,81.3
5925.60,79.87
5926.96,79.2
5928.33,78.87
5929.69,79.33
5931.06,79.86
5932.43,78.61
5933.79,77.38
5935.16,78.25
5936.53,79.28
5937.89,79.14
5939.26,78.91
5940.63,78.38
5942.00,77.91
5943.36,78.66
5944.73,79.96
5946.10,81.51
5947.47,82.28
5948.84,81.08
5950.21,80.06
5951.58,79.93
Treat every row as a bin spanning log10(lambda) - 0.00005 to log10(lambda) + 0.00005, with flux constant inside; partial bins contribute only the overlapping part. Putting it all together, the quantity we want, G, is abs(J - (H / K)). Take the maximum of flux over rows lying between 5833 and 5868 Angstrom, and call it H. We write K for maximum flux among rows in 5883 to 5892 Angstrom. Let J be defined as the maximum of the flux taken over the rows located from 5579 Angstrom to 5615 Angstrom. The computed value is 88.2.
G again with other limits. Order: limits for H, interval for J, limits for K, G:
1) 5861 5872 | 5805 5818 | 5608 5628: 89.5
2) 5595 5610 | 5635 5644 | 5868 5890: 85.0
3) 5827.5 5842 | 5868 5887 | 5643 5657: 82.4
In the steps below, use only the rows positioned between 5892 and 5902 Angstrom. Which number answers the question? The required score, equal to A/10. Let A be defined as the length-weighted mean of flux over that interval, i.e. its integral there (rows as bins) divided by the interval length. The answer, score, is 7.77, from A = 77.7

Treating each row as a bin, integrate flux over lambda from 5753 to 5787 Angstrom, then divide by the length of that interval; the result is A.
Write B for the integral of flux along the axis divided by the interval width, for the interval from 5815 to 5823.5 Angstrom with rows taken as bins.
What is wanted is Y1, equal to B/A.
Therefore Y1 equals 1.02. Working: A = 82.6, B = 84.0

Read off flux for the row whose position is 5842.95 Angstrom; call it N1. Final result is 86.32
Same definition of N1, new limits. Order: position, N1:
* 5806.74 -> 88.85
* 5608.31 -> 84.28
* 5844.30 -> 85.27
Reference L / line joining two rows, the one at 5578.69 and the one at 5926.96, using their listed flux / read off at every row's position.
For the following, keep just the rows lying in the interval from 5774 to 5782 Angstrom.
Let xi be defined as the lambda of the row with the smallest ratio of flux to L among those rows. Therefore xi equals 5774.74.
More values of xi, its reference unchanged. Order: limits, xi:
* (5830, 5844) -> 5830.86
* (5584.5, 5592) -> 5588.98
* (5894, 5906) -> 5894.30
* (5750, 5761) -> 5758.80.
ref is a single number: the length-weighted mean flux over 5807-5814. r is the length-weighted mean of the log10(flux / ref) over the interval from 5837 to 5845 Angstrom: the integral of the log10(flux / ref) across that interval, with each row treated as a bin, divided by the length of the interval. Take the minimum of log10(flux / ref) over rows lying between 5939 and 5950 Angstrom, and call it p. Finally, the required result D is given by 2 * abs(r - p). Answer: 0.091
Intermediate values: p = -0.047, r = -0.002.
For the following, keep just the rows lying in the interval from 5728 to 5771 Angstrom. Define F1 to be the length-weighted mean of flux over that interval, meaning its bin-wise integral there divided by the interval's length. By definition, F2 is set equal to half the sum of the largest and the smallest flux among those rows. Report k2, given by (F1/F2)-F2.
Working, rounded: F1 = 82.7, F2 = 82.7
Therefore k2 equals -81.7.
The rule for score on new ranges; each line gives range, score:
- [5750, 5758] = 8.26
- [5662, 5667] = 8.42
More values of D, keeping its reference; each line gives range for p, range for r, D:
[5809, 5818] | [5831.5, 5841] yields 0.024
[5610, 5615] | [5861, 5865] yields 0.026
